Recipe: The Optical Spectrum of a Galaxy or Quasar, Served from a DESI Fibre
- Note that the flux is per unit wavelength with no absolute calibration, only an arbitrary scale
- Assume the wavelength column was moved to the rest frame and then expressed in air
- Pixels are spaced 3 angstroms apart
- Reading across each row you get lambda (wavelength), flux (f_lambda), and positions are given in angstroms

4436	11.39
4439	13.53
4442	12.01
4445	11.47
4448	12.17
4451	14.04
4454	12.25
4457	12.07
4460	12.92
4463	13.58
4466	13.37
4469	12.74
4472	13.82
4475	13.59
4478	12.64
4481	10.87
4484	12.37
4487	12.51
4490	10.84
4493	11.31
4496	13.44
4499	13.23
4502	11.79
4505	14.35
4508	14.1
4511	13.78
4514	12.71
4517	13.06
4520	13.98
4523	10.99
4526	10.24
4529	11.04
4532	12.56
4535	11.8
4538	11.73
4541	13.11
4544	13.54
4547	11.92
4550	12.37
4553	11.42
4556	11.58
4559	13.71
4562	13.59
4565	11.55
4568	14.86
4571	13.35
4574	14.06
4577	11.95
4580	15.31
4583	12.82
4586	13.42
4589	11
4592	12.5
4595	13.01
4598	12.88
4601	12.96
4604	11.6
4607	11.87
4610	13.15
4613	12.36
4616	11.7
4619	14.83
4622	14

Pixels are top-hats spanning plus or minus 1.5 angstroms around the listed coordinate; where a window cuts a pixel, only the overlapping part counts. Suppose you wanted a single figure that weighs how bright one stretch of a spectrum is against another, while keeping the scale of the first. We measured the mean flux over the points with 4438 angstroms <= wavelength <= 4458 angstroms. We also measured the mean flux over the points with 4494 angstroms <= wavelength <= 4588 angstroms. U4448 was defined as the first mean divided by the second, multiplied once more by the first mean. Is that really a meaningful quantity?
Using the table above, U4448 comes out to 12.2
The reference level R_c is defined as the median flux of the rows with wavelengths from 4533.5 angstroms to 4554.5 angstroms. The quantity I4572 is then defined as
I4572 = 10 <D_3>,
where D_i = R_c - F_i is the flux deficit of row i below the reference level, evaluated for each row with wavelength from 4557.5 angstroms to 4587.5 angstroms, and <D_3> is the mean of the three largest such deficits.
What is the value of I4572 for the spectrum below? -2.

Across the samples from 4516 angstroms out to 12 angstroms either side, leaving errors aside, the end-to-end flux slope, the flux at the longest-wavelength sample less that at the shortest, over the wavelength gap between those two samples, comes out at -0.20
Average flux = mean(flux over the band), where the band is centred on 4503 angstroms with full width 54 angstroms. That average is 12.4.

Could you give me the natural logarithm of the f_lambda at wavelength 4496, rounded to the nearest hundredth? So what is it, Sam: 2.60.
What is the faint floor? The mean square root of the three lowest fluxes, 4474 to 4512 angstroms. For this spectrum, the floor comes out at 3.32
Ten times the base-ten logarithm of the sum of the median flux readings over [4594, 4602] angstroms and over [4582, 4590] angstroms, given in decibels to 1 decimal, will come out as 14.1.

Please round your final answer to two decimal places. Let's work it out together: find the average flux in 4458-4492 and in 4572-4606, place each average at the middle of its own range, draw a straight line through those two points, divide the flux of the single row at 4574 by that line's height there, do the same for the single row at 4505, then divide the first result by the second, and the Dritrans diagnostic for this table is 0.97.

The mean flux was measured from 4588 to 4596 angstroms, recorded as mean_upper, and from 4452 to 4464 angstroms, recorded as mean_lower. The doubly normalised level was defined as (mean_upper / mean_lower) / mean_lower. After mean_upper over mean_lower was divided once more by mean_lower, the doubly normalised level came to 0.075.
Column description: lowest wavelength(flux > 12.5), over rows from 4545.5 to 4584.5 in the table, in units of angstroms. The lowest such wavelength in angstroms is 4559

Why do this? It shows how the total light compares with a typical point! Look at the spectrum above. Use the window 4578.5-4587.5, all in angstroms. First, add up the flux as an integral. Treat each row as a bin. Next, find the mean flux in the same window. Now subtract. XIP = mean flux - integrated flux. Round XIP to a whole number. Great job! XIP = -111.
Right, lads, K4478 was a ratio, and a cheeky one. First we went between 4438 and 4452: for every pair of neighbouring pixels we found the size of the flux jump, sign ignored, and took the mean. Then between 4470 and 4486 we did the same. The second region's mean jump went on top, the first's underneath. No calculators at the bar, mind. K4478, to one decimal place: 1.0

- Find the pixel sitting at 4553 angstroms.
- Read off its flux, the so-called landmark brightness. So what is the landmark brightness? 11.42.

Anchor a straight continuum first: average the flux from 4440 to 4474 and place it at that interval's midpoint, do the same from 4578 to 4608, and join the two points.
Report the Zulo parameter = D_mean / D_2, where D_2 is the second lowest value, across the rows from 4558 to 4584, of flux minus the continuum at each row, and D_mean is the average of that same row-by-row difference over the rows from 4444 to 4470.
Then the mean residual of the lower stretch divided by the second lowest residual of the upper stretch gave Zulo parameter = 0.04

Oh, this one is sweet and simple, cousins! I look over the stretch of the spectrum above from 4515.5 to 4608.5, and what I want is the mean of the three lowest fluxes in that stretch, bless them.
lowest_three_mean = 10.7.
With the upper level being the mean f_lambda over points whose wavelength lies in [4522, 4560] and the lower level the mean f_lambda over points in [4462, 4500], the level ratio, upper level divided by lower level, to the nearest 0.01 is 0.95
